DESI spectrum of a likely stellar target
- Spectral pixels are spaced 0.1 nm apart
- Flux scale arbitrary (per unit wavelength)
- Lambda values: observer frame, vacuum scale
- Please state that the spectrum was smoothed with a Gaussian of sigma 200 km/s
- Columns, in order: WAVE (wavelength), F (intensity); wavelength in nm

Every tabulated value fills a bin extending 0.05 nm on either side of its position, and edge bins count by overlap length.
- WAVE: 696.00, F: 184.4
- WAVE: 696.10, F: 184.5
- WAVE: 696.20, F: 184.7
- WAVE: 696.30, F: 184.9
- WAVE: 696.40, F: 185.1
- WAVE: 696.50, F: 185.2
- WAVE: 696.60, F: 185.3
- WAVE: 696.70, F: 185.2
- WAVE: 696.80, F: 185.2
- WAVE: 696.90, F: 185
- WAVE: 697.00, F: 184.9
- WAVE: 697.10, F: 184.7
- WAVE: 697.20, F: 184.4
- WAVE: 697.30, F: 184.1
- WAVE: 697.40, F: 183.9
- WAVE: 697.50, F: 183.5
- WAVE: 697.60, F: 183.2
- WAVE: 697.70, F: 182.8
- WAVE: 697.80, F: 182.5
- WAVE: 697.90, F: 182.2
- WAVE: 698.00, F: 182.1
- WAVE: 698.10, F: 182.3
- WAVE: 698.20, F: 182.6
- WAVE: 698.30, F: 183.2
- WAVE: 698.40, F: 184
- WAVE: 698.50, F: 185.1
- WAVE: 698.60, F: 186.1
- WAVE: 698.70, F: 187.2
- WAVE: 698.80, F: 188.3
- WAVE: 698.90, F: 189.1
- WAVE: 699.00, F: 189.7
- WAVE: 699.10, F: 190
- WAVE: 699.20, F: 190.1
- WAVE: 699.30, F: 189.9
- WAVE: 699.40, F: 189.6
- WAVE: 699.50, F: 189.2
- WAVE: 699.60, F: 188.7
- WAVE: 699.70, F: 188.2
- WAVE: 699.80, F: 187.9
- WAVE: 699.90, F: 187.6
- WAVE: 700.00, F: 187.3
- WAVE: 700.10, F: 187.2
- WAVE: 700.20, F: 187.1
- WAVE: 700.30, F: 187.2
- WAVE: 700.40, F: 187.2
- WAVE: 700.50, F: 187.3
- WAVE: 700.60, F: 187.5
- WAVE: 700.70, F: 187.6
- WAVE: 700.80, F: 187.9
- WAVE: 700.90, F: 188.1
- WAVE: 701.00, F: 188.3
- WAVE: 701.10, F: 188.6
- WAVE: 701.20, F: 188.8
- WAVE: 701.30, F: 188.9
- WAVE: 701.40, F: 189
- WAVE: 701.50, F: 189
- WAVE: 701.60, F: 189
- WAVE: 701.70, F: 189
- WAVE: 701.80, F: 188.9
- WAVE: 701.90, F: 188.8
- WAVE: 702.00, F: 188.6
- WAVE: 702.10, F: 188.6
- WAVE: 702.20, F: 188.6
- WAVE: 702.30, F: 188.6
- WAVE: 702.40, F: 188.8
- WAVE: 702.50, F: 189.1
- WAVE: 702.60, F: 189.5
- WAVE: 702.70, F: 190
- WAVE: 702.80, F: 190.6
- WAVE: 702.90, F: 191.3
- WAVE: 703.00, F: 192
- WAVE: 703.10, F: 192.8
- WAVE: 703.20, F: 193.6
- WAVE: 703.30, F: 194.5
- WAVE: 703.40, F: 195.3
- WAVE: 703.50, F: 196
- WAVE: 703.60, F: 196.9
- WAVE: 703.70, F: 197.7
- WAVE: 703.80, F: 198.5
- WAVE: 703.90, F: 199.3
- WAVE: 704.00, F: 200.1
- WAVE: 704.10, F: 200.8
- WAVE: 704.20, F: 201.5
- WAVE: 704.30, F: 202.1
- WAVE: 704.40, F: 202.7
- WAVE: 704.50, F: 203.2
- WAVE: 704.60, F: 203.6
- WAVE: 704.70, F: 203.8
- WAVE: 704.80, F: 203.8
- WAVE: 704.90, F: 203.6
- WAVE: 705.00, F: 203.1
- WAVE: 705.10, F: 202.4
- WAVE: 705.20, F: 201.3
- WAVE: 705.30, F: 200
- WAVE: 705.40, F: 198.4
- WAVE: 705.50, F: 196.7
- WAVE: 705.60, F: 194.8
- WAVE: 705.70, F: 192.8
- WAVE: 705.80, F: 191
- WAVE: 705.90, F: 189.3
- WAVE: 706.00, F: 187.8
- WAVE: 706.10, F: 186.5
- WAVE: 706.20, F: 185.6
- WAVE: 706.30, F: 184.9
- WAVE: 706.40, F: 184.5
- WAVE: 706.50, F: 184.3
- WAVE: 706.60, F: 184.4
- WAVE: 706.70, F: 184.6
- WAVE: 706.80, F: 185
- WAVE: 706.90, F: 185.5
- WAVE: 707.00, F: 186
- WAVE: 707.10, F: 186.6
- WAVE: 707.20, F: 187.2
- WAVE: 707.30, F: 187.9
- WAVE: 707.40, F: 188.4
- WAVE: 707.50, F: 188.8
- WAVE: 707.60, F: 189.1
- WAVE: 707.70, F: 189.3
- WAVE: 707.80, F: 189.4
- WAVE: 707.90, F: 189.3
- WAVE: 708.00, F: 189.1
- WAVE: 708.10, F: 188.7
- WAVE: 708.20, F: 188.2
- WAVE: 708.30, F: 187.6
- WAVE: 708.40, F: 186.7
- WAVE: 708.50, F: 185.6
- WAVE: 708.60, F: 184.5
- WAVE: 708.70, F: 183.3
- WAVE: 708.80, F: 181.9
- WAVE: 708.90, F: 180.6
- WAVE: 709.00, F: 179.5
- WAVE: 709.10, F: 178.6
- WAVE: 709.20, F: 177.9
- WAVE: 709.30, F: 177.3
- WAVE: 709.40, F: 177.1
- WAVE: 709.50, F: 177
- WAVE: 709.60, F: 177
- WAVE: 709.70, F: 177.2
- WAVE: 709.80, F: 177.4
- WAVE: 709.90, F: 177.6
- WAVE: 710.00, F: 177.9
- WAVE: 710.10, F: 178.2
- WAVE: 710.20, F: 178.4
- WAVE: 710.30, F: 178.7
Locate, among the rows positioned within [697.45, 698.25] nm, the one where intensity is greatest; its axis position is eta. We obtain 697.50 nm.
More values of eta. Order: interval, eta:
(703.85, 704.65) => 704.60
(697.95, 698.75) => 698.70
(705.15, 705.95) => 705.20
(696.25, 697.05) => 696.60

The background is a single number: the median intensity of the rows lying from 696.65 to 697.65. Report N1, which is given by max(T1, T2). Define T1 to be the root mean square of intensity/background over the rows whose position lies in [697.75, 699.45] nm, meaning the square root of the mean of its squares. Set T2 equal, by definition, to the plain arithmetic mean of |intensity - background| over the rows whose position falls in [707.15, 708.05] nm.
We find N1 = 4.2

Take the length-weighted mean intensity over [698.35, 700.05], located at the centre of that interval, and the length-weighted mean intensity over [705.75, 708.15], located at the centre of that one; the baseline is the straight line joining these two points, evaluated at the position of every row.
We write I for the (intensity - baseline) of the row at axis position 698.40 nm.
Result -4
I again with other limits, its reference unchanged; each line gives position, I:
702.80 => 3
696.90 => -3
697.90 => -6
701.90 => 1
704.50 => 16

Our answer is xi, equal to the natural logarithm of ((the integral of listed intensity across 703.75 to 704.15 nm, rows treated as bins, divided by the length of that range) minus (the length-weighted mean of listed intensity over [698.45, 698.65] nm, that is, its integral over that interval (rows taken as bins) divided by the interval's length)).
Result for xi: 2.6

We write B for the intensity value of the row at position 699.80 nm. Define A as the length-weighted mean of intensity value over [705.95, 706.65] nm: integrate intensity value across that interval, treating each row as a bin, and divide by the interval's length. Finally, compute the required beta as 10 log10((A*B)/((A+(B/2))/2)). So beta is 23.97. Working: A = 185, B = 187.9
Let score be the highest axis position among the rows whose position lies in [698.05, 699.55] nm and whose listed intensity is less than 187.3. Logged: 698.70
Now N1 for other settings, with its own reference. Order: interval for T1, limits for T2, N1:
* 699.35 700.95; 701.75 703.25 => 5.4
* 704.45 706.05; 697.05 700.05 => 2.7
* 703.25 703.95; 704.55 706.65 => 9.9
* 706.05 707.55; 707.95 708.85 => 2.5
